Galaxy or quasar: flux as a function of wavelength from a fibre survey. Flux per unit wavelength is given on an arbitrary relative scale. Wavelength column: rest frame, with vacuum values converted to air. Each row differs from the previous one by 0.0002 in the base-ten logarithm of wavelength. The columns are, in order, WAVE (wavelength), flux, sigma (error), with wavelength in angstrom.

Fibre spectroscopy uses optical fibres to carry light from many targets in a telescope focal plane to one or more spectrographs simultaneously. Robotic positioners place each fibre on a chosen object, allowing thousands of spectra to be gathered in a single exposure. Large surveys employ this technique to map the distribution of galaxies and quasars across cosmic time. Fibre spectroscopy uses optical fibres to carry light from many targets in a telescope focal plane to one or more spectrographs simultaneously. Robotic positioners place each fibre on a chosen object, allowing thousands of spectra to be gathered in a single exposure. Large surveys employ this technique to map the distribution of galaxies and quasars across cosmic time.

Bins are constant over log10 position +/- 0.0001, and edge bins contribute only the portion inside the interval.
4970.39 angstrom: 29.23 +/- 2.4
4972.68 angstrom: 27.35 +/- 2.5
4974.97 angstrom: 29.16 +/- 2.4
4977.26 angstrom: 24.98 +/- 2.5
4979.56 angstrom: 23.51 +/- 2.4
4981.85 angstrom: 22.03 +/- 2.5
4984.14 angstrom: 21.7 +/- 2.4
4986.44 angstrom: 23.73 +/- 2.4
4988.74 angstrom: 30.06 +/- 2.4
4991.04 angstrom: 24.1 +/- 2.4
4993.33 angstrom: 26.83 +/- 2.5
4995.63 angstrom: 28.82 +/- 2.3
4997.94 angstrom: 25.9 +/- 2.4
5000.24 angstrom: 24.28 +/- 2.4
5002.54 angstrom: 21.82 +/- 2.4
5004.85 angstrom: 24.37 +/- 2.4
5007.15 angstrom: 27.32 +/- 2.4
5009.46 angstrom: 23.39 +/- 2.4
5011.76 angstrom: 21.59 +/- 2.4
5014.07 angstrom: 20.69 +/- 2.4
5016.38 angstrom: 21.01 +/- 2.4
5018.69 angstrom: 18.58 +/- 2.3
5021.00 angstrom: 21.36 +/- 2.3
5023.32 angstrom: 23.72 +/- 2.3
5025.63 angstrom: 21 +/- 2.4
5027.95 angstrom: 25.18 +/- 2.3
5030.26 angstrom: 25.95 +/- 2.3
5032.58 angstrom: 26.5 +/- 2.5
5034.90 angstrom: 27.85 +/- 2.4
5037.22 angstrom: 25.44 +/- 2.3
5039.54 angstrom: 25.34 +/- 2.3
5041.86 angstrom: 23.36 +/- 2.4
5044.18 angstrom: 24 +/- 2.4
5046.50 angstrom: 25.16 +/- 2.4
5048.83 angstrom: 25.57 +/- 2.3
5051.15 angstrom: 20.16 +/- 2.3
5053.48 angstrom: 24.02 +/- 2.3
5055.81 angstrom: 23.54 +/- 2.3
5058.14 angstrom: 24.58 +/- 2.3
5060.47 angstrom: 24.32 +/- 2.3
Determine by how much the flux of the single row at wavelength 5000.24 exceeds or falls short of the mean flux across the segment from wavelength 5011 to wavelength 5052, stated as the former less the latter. 0.8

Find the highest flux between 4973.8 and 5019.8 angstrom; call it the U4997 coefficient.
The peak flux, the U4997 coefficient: 30.06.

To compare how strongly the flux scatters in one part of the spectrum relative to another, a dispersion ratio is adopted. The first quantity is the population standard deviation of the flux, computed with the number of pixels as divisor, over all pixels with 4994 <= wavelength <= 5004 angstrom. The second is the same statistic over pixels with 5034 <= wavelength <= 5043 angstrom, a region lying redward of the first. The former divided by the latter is 1.6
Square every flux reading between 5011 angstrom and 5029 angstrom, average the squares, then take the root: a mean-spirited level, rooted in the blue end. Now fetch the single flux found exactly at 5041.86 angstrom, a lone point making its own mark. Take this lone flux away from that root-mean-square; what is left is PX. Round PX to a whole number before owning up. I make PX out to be -2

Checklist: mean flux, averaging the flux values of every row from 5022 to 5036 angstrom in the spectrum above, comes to 25.0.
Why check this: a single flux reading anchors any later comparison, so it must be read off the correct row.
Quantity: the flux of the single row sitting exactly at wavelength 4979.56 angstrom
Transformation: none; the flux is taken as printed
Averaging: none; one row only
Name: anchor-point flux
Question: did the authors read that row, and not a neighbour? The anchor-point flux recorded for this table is 23.51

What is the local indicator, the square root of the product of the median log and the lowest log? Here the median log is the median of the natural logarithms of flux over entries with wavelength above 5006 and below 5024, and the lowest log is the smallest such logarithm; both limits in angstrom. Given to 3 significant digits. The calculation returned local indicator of 2.99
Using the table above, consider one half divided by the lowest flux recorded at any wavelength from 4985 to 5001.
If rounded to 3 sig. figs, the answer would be 0.0211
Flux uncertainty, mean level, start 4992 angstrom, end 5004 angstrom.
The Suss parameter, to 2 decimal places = 2.40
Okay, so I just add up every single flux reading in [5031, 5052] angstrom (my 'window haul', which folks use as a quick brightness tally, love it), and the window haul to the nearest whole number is 223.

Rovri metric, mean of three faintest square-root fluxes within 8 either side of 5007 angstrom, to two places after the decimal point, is 4.62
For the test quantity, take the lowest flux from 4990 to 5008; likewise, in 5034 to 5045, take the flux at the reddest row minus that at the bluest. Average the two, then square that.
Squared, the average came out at 81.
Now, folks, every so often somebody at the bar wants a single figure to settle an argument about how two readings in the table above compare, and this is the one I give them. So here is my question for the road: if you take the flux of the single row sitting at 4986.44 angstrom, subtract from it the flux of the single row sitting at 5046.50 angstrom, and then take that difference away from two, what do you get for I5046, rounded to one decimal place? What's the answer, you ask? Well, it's 3.4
